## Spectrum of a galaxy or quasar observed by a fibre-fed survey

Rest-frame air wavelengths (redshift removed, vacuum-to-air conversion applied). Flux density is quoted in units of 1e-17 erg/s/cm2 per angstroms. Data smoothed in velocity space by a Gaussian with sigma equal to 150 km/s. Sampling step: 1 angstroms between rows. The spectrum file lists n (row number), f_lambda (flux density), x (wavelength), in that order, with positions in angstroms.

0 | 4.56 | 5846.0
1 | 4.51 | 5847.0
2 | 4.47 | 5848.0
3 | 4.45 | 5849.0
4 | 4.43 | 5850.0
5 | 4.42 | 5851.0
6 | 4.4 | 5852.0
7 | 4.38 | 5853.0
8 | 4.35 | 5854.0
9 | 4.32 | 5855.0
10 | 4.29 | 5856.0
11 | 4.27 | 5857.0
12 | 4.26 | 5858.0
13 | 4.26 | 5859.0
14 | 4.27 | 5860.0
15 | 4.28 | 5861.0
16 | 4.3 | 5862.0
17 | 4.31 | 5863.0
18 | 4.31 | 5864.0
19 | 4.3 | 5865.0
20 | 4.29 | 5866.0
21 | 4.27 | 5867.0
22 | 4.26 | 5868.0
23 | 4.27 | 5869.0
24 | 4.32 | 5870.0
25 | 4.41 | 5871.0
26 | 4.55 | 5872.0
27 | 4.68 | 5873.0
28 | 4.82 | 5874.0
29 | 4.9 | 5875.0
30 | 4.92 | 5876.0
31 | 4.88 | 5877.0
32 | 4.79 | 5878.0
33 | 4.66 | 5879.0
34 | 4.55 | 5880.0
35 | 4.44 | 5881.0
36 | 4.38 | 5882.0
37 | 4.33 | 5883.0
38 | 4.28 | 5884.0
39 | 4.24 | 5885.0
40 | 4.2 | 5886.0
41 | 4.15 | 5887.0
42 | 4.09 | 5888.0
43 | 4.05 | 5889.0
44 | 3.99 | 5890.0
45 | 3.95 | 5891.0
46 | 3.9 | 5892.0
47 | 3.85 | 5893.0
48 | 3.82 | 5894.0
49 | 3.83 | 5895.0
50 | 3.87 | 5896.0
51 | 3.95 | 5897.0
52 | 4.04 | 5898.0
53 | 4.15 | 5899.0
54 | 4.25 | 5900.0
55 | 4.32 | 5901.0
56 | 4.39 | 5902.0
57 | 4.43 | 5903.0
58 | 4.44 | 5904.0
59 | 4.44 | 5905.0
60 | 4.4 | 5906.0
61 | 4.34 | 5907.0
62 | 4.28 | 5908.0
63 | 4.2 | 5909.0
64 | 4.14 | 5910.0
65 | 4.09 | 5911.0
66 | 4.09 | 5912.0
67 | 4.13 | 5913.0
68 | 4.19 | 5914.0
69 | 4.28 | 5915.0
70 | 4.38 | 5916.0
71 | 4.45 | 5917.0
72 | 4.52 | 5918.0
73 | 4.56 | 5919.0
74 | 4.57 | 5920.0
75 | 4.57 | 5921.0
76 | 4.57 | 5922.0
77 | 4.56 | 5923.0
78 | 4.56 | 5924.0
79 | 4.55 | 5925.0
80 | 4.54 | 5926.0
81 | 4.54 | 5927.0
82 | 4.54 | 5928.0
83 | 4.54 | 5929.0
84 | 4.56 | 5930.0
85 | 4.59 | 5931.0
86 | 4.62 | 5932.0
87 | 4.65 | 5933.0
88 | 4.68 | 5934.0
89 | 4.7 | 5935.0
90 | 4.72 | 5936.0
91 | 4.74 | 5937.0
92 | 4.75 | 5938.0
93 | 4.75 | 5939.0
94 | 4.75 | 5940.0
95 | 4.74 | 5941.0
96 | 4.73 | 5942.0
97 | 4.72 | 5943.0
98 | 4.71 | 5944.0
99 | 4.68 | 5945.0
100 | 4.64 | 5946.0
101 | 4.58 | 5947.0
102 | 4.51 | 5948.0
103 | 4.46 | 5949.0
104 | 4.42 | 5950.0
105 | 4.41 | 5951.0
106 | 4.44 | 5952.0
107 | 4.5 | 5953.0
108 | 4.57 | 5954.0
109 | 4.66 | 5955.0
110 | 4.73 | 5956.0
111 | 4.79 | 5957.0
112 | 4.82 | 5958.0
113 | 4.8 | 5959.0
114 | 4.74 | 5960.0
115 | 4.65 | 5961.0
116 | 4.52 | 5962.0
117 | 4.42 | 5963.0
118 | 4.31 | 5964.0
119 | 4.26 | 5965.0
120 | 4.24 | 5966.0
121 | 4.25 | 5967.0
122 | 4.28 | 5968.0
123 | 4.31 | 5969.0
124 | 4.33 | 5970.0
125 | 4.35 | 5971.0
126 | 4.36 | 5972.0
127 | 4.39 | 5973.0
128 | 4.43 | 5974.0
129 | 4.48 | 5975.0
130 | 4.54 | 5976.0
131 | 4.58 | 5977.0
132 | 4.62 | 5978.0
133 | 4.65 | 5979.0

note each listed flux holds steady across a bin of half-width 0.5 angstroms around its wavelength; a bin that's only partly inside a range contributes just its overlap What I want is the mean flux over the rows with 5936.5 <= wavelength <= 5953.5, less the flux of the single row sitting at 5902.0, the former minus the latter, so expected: 0.23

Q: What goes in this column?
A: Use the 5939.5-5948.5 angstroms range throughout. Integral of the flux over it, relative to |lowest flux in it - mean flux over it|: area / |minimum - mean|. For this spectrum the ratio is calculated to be 258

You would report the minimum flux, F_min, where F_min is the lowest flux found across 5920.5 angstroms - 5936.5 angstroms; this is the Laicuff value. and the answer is 4.54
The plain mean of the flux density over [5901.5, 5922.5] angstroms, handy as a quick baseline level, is 4.36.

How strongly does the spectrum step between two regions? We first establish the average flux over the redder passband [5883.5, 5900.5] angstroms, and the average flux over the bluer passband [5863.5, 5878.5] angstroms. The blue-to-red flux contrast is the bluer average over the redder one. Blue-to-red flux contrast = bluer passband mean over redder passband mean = 1.12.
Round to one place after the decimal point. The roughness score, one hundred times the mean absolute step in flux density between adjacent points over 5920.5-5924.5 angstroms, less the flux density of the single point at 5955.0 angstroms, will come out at -4.3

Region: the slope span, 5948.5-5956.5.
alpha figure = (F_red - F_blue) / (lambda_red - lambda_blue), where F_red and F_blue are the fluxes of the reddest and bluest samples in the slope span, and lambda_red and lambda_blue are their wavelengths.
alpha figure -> 0.039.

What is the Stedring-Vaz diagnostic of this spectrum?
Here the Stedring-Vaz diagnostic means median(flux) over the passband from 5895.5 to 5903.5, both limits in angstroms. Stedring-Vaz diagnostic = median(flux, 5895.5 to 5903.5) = 4.2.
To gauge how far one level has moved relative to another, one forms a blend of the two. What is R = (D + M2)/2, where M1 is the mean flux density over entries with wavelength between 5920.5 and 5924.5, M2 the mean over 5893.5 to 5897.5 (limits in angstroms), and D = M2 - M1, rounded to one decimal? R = 1.6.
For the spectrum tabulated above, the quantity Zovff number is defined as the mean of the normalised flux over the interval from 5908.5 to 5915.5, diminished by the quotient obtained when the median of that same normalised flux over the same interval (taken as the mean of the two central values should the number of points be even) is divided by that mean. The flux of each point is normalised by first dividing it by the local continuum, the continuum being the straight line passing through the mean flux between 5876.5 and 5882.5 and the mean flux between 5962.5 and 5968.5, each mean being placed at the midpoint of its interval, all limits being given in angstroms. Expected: -0.07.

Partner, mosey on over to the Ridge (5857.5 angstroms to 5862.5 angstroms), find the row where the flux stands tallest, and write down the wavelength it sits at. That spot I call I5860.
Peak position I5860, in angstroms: 5862.0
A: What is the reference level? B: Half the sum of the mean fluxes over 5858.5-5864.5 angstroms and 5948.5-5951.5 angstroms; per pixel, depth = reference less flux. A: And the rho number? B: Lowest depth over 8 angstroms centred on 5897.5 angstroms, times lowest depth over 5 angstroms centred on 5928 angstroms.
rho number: -0.01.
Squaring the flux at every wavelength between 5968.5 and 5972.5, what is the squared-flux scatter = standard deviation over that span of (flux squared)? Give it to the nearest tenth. 0.2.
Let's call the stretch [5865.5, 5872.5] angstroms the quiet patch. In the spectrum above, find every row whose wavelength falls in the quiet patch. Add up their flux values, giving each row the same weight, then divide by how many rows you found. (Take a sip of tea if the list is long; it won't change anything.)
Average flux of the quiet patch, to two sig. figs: 4.3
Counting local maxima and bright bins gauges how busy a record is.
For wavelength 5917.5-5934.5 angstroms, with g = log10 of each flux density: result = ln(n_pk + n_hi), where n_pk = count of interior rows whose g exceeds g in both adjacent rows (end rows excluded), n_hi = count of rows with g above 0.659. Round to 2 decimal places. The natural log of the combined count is 1.95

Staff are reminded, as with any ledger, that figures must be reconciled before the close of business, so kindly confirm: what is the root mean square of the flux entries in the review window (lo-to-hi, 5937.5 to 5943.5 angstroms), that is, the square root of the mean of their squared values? 4.74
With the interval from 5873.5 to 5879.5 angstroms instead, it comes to 4.83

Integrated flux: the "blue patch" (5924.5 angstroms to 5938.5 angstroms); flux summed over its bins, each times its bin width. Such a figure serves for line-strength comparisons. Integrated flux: 65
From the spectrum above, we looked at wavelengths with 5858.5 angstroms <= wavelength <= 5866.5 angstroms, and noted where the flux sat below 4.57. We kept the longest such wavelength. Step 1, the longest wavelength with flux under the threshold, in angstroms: 5866.0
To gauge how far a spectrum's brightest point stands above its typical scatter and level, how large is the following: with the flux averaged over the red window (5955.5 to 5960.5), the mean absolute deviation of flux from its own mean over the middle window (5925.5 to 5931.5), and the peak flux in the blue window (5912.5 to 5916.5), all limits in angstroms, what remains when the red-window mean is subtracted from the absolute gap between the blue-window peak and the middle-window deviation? -0.41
